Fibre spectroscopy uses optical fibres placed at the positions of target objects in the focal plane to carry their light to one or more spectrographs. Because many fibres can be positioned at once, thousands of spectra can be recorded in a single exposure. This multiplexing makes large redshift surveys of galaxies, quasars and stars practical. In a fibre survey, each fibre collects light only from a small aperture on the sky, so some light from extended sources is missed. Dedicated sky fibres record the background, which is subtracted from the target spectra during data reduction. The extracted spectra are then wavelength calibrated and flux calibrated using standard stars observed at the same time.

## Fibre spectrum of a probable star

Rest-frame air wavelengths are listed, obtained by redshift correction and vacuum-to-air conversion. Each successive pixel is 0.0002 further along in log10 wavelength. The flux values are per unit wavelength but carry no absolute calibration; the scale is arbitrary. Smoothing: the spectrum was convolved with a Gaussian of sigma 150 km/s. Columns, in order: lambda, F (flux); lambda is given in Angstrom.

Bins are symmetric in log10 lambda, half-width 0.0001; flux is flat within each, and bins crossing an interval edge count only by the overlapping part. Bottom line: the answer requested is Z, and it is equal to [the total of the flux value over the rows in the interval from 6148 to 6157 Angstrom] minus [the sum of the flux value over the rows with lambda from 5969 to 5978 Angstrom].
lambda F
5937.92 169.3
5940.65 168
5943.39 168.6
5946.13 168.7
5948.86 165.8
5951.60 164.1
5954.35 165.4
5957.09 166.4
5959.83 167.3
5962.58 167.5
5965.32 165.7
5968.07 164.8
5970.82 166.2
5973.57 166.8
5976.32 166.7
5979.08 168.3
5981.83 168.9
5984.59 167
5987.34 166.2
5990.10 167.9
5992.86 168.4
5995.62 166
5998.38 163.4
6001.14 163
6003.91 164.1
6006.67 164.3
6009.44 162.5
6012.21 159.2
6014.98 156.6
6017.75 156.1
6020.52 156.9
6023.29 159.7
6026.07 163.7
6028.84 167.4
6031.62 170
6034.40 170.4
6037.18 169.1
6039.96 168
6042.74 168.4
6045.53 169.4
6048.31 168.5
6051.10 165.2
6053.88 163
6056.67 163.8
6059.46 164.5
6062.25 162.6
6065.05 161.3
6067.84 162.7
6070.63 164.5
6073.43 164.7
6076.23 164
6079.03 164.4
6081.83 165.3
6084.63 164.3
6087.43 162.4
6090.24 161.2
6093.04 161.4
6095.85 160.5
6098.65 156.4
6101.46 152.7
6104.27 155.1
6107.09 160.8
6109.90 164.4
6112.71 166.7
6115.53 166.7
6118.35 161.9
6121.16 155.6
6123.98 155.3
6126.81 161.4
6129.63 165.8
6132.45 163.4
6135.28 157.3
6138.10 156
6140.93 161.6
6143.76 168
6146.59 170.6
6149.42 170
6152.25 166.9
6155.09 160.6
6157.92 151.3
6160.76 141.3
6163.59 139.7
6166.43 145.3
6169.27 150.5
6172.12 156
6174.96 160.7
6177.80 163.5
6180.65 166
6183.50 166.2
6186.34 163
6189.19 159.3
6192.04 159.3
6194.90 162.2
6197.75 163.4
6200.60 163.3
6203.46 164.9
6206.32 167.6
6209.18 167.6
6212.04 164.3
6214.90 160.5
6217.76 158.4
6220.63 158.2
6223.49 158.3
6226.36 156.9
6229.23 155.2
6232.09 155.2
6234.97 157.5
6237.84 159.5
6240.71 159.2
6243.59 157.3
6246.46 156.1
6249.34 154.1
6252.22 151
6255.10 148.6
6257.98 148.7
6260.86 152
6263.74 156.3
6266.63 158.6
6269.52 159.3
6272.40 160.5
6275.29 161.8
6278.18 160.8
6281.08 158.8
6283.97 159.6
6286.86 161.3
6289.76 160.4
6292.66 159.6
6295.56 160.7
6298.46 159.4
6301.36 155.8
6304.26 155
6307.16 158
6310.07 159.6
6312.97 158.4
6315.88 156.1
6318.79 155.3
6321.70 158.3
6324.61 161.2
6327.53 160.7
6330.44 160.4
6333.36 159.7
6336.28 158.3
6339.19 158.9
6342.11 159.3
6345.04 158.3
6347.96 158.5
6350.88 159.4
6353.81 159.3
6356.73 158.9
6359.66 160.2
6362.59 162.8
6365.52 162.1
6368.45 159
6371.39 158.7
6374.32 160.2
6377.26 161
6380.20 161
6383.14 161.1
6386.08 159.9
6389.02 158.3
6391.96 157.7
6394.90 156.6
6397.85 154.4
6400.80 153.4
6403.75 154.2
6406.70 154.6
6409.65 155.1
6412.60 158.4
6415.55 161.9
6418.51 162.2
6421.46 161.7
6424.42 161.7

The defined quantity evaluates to -2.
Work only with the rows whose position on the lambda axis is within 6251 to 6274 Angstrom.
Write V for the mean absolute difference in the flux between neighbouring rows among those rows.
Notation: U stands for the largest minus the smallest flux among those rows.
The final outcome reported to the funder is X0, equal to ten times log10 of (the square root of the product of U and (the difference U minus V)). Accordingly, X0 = 10.3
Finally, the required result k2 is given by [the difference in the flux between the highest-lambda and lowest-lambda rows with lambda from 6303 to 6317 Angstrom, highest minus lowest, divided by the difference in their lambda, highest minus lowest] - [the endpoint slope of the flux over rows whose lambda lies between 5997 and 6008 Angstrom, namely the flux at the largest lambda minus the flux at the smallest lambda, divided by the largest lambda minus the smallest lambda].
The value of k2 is 0.0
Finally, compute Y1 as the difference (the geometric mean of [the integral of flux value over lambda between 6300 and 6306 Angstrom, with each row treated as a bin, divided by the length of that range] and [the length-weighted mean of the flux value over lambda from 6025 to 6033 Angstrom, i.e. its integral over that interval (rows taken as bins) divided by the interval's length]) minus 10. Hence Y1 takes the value 151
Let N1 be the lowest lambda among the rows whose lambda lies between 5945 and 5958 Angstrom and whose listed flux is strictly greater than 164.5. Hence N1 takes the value 5946.13 Angstrom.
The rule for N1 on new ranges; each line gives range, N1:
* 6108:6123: 6112.71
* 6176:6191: 6180.65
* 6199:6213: 6203.46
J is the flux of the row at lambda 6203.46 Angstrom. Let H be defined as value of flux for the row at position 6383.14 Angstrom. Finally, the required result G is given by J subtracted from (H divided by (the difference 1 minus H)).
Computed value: -166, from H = 161.1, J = 164.9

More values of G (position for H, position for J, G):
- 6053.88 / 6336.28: -159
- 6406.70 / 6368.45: -160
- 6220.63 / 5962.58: -169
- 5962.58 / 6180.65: -167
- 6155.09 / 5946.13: -170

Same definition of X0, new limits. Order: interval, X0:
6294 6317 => 6.6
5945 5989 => 6.2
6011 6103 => 12.3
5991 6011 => 7.1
